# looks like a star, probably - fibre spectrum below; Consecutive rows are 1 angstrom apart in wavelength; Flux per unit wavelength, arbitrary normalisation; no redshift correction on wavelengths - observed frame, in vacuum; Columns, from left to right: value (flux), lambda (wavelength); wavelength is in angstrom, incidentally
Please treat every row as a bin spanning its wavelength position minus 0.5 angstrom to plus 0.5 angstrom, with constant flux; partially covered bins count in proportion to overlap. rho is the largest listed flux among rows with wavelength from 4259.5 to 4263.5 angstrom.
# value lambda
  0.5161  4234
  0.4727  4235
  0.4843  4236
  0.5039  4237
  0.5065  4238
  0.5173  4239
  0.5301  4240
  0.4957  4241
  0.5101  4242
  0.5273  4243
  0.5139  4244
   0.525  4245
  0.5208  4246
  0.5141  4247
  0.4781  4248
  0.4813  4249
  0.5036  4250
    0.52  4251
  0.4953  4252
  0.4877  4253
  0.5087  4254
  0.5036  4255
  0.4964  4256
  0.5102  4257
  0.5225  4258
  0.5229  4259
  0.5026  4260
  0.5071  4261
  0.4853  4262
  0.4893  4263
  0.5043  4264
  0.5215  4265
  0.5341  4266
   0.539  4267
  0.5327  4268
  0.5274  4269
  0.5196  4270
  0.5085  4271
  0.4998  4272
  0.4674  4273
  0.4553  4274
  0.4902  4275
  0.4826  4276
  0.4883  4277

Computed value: 0.5071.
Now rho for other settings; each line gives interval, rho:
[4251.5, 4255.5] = 0.5087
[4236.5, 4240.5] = 0.5301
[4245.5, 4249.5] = 0.5208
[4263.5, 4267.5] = 0.539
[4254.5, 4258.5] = 0.5225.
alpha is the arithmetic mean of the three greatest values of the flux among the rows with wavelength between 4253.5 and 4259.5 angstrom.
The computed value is 0.519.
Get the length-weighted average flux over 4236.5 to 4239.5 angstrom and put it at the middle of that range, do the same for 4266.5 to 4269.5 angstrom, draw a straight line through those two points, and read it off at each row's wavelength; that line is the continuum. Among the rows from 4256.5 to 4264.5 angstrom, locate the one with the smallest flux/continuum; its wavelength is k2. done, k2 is 4262 angstrom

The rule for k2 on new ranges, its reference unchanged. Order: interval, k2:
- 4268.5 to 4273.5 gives 4273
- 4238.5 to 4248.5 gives 4248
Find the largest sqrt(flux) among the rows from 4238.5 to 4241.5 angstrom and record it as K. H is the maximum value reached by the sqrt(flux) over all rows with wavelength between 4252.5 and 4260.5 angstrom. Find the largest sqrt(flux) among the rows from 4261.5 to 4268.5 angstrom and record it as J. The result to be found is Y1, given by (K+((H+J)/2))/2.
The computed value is 0.728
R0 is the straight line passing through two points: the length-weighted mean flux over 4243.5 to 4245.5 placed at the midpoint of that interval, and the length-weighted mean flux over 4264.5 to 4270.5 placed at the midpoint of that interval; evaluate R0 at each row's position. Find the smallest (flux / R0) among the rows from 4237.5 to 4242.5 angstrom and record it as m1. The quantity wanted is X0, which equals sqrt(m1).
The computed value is 0.978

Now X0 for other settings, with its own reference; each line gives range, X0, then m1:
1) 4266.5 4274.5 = 0.925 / 0.86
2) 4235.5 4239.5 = 0.969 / 0.94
